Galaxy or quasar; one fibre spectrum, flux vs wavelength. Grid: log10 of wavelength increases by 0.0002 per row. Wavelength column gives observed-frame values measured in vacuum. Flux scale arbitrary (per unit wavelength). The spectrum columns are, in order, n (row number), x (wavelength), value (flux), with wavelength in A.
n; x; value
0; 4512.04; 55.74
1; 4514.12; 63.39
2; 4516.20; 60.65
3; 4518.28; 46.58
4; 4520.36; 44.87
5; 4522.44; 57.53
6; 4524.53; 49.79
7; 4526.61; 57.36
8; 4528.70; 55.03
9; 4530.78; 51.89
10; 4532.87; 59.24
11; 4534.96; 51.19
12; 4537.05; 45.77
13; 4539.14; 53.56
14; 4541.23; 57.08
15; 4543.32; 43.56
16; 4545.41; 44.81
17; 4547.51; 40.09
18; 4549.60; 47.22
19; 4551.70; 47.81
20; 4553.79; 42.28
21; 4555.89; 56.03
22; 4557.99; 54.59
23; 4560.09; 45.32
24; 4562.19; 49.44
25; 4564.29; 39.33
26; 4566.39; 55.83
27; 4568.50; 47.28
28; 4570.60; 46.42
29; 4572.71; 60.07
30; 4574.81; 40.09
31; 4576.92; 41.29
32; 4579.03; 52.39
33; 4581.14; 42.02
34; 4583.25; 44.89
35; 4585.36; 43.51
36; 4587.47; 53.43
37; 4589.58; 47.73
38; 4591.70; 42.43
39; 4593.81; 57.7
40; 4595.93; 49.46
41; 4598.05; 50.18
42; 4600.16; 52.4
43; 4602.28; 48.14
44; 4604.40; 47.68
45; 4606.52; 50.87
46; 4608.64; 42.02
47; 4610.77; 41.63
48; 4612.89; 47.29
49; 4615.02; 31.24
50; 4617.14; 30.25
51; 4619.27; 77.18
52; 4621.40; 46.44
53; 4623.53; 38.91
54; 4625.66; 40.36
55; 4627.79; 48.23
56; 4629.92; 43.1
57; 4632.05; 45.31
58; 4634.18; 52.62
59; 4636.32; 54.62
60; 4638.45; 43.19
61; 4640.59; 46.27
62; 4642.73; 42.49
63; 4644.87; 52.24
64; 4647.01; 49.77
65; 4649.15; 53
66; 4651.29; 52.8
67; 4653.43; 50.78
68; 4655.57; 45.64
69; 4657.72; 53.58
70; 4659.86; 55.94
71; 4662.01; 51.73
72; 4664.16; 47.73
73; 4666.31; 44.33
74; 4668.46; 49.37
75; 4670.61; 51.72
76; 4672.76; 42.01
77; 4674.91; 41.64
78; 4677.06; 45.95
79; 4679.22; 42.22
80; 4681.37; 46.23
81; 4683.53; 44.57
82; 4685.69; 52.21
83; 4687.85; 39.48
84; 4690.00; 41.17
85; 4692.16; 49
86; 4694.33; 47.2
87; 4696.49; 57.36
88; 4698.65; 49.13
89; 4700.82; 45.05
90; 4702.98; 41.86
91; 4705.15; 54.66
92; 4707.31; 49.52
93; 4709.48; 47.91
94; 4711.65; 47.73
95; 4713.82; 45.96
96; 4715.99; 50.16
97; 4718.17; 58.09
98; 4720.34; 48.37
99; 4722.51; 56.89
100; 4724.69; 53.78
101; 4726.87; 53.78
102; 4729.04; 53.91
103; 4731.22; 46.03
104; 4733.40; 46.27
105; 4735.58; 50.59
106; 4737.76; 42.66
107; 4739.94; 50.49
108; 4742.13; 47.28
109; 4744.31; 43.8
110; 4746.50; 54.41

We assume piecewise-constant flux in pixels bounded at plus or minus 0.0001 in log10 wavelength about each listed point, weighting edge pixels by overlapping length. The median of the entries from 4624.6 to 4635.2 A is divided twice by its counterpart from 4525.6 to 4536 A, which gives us 0.015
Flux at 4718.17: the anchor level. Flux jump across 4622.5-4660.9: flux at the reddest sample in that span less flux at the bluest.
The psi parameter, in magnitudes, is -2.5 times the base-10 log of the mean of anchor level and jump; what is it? -3.94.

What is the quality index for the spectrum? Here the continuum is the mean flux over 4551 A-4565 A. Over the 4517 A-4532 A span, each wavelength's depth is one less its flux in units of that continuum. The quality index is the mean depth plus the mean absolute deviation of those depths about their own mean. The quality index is 0.00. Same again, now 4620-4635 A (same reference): 0.13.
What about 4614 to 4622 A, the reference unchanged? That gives 0.36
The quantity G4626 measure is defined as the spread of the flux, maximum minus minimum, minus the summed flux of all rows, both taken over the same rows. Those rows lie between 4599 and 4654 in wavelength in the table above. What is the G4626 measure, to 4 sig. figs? -1182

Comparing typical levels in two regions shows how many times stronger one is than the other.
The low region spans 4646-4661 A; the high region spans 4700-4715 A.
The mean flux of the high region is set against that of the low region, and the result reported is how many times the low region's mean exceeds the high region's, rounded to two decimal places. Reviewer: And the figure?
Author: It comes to 1.09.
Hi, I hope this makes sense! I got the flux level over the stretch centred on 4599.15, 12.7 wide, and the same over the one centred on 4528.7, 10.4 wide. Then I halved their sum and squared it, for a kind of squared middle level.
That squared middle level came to 2787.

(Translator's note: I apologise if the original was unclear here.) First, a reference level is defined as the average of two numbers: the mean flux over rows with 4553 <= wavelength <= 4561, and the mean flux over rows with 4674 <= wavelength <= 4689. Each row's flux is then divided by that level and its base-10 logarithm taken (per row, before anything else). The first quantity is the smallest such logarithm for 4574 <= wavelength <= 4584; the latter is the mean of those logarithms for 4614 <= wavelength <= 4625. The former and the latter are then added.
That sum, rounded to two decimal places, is -0.12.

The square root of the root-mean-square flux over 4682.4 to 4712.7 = 6.92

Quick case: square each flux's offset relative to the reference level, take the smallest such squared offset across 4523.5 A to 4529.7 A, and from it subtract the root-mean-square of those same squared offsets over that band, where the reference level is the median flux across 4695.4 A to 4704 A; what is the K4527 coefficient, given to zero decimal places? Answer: -64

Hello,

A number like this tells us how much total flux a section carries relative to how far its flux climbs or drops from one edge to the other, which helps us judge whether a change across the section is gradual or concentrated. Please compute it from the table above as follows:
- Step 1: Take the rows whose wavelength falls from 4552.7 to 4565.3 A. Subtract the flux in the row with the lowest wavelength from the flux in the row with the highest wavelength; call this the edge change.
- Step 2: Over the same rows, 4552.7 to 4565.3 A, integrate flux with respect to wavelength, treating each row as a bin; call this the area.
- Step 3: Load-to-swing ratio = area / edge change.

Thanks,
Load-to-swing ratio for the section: -204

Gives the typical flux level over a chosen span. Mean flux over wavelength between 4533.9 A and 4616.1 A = 47.5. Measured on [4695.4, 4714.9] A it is 48.8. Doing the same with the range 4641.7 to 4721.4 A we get 48.3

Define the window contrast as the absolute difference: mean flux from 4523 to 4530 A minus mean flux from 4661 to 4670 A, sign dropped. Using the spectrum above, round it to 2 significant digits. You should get 5.8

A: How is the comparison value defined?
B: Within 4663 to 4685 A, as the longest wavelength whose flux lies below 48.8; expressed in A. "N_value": 4683.53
